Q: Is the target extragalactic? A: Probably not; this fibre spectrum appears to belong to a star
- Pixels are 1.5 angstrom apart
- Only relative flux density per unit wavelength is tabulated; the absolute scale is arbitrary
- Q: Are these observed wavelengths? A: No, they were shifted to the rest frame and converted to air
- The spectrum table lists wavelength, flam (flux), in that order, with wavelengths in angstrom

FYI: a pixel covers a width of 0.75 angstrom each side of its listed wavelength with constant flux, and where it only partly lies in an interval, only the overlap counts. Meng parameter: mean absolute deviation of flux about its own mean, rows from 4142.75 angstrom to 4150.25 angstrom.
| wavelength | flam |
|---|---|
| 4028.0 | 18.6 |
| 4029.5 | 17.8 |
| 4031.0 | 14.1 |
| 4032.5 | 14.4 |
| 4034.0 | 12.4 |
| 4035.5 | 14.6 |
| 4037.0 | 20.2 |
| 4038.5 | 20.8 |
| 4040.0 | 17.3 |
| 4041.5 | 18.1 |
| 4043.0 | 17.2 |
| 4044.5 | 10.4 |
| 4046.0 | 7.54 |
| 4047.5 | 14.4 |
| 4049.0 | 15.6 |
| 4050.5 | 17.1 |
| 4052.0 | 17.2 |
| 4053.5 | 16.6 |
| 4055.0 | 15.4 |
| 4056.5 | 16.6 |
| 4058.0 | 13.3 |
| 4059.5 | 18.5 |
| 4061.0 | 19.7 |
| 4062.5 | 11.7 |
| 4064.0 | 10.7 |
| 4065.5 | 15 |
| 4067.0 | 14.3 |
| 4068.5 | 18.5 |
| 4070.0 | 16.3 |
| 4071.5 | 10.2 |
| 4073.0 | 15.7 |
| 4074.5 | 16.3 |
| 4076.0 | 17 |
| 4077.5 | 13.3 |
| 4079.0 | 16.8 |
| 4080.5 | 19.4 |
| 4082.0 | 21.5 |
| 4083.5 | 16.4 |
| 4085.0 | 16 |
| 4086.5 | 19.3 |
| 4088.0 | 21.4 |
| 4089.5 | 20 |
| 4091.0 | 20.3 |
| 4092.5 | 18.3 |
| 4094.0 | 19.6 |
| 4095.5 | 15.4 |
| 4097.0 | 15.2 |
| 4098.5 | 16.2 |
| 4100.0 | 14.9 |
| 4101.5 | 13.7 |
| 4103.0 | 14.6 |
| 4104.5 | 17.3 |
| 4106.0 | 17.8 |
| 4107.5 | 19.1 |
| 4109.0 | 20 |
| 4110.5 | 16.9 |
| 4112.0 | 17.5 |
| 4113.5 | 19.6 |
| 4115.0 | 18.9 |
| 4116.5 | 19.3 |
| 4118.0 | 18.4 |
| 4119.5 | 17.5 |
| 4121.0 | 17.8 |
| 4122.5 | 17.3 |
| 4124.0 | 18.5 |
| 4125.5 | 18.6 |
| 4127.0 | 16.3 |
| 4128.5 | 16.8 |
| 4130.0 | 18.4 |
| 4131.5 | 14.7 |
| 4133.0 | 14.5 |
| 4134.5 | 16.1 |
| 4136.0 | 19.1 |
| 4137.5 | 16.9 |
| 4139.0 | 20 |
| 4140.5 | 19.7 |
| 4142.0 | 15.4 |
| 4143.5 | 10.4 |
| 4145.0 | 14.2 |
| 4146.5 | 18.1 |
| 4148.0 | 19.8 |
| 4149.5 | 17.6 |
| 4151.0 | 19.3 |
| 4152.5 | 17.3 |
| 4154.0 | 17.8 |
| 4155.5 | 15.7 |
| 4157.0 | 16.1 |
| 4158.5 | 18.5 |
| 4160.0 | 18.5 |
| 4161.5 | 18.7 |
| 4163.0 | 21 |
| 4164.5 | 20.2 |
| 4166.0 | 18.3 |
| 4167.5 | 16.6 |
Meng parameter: 3.0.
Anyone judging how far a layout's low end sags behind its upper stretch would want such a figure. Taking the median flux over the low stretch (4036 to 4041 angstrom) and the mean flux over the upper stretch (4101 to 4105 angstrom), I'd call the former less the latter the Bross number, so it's 5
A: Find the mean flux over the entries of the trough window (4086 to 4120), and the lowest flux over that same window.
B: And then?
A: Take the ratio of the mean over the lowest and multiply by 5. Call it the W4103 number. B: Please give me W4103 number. 6.5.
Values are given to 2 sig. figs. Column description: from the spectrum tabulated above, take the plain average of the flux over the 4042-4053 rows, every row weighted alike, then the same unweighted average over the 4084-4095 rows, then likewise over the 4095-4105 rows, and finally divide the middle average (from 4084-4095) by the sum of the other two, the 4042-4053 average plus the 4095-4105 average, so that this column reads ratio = 0.65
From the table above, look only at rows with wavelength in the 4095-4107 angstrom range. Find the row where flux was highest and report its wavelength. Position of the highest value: 4106.0 angstrom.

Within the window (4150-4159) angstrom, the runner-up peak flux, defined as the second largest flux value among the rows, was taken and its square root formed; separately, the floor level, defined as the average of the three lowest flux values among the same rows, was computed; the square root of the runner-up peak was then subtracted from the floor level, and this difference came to 12.1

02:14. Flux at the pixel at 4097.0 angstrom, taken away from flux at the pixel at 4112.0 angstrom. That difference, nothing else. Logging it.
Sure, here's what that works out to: 2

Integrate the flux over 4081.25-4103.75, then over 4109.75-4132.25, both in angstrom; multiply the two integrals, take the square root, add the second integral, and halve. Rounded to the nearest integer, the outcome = 398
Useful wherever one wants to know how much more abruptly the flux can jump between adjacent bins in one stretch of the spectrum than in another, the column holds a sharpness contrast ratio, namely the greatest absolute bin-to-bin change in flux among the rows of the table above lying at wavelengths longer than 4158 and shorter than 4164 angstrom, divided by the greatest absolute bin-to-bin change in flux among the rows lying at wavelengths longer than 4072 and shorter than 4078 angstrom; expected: 0.6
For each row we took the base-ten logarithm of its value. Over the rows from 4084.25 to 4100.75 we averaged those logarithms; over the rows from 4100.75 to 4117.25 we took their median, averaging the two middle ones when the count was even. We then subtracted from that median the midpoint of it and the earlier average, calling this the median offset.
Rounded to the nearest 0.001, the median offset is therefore 0.001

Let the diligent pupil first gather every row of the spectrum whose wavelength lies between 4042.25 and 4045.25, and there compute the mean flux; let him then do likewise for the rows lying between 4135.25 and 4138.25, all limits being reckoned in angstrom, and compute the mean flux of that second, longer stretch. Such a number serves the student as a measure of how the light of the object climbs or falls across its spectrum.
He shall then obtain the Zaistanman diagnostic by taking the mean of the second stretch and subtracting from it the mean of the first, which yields 4.2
